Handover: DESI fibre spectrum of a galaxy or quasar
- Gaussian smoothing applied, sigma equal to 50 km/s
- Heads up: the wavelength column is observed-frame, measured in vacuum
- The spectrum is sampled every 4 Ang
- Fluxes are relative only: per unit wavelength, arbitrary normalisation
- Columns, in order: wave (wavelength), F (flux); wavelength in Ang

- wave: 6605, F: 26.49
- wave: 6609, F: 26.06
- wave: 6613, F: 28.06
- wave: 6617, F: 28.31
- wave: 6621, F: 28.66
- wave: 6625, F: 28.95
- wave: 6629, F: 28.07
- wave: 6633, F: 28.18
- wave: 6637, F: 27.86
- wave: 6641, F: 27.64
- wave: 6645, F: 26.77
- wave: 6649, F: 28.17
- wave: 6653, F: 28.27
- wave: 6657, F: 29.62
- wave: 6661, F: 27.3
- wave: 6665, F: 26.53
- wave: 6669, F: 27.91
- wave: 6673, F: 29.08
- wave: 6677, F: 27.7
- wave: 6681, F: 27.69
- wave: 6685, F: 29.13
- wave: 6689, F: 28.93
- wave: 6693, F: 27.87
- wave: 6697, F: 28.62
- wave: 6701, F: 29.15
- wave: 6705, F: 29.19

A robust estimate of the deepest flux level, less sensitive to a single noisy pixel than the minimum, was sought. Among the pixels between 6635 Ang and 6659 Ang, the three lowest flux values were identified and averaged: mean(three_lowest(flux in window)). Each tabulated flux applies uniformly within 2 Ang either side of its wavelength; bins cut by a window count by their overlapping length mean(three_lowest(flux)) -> 27.4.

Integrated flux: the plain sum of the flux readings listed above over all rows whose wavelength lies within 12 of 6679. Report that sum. 170.4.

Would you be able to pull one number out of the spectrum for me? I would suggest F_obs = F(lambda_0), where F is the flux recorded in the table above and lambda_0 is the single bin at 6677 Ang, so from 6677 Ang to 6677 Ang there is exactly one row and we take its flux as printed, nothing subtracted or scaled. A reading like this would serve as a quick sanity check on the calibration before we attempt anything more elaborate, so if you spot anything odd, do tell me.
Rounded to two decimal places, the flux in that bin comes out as 27.70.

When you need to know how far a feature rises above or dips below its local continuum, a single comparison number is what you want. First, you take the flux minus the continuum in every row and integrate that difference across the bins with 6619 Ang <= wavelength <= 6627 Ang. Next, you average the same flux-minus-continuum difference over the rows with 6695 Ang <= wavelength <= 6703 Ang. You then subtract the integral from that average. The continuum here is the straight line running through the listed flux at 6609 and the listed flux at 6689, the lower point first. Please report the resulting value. -18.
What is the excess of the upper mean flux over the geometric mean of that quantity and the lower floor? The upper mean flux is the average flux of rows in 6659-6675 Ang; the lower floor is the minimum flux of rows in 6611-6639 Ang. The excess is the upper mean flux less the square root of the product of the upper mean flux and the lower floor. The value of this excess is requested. -0.077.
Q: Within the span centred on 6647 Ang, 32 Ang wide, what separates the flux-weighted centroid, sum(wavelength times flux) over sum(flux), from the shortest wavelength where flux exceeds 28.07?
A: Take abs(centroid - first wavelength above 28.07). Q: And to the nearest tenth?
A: 14.1 Ang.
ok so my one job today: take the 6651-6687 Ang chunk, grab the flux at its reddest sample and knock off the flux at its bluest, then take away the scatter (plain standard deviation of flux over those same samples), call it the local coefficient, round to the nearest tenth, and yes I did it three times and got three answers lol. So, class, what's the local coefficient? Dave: -0.1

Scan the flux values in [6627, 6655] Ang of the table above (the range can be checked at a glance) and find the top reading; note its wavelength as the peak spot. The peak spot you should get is 6653 Ang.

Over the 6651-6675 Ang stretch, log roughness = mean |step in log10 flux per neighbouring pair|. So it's 0.0216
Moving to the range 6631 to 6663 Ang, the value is 0.0145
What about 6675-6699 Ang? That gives 0.0106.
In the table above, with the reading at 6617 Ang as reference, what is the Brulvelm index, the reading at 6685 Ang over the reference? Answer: 1.03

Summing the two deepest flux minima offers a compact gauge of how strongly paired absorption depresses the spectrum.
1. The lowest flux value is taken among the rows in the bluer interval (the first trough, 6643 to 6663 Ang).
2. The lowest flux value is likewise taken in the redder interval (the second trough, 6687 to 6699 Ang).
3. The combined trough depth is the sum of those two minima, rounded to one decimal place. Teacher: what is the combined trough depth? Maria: 54.6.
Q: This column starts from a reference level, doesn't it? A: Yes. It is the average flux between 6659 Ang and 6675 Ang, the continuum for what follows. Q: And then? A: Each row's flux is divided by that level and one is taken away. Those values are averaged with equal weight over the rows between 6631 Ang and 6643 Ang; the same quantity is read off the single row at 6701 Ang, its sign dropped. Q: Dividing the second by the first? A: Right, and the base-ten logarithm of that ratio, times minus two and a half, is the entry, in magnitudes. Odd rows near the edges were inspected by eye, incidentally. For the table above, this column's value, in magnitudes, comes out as -2.2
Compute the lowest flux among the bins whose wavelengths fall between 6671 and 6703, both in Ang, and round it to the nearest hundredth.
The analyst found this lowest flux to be 27.69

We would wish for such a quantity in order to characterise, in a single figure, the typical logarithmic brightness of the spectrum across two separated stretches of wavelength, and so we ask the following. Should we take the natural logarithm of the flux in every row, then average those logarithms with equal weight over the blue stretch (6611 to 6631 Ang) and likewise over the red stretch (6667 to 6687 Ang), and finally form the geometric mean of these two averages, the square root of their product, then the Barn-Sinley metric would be 3.34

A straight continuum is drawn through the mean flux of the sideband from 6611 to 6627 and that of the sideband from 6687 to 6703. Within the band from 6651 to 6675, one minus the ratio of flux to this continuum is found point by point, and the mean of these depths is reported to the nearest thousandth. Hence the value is 0.016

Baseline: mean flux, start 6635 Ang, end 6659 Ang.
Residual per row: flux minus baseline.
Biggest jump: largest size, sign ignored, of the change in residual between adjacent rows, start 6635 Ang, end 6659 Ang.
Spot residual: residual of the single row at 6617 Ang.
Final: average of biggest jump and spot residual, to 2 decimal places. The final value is 0.83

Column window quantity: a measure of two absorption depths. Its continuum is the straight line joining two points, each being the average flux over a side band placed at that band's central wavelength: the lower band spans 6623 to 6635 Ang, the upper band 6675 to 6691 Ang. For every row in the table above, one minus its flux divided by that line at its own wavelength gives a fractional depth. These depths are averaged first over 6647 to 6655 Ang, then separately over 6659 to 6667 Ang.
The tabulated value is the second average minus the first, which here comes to 0.05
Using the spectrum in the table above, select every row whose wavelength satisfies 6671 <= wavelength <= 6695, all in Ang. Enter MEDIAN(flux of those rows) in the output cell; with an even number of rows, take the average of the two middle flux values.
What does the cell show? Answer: 28.4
